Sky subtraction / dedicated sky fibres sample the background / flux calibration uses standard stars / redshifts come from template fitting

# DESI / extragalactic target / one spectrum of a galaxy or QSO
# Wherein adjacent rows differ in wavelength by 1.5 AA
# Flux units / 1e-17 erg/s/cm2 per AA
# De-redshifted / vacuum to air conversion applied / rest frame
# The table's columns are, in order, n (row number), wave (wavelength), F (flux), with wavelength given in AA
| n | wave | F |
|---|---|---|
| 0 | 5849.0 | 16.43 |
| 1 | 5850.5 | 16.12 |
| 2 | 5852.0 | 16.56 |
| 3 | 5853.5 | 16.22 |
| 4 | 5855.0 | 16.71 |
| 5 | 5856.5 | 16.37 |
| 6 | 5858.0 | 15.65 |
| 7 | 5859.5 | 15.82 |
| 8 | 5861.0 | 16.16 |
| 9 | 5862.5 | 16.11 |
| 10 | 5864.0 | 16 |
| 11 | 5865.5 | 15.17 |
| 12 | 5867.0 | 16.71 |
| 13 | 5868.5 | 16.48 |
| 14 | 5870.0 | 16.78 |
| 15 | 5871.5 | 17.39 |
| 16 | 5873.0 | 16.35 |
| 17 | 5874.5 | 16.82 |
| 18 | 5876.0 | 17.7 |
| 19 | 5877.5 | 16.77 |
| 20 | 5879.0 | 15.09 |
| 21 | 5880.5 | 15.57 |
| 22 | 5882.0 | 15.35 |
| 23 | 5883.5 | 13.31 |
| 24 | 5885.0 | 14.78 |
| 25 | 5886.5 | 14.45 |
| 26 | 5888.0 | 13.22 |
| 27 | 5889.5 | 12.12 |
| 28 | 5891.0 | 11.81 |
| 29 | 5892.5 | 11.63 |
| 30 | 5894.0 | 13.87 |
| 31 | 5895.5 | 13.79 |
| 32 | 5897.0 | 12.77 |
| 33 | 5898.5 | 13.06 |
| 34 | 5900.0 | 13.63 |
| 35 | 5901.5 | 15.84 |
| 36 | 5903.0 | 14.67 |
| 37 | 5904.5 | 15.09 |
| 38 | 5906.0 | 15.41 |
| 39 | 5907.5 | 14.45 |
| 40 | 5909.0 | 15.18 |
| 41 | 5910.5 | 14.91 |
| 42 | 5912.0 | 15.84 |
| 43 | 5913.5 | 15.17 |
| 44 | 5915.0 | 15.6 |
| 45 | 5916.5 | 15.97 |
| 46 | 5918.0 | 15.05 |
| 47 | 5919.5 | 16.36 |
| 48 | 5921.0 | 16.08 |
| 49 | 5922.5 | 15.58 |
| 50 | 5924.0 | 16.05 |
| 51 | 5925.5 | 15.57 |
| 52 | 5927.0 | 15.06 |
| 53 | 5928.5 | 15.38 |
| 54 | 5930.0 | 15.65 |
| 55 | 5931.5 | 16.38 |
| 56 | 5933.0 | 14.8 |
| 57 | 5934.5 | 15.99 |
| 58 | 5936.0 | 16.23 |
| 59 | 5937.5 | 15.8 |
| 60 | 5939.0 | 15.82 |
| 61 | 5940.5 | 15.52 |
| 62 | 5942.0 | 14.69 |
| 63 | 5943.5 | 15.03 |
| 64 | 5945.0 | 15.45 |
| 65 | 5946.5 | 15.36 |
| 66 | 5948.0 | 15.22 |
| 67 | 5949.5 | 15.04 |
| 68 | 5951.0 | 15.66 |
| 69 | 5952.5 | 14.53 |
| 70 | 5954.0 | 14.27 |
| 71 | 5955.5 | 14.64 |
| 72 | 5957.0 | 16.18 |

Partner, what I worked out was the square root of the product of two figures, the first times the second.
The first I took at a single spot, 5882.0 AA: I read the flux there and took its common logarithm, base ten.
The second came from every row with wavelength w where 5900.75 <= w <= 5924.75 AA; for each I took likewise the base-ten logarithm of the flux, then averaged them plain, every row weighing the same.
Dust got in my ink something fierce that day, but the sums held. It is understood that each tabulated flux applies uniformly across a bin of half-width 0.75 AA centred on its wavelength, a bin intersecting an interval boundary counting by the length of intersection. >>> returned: 1.19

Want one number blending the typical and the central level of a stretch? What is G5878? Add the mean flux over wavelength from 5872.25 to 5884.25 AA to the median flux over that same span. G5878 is 31.8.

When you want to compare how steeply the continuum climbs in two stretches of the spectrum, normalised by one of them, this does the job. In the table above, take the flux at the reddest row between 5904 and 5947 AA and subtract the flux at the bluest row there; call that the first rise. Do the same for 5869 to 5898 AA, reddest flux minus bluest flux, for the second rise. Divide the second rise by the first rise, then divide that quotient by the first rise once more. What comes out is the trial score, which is -55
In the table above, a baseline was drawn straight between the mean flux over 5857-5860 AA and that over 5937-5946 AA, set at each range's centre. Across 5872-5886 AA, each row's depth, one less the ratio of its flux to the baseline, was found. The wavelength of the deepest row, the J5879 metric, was 5883.5 AA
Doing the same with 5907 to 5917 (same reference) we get 5907.5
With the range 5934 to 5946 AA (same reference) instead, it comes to 5942.0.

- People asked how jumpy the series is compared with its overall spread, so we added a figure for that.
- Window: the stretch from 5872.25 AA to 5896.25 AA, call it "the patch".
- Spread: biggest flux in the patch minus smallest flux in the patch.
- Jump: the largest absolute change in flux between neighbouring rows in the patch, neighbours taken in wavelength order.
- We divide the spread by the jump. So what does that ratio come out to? 2.7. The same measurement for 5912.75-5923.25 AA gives 1.0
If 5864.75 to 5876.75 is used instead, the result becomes 1.6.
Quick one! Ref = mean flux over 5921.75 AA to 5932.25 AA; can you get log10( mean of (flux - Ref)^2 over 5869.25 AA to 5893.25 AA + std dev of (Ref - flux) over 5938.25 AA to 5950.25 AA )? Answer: 0.67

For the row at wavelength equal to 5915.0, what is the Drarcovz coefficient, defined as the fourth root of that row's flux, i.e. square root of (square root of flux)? 1.99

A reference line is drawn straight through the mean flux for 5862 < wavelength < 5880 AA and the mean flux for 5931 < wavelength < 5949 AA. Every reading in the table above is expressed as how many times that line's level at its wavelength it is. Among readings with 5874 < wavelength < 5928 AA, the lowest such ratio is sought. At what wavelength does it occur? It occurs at 5892.5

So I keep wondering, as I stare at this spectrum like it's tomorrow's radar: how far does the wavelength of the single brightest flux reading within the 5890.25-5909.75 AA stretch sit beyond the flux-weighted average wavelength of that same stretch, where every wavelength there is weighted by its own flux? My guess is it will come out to 1.1 AA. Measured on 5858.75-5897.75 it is -1.3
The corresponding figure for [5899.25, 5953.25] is 5.2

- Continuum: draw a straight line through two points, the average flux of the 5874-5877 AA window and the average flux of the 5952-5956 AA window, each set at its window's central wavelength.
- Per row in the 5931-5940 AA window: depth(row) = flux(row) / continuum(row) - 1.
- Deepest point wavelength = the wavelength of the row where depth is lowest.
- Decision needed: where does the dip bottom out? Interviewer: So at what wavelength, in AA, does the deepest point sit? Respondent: 5933.0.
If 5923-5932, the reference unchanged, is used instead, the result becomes 5927.0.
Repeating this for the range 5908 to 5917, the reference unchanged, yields 5910.5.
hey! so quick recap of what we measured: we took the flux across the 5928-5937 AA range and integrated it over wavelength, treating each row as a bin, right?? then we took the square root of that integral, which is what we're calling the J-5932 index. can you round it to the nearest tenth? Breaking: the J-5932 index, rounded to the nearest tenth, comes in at 11.9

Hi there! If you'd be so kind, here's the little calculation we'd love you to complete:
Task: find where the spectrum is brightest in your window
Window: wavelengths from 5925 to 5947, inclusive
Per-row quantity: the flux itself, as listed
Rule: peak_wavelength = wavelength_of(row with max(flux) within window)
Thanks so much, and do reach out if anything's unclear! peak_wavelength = 5931.5 AA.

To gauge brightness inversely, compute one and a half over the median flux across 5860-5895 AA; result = 0.096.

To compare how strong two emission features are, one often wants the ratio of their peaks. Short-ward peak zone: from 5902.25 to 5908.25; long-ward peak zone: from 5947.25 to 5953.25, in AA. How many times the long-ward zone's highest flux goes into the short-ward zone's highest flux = 0.98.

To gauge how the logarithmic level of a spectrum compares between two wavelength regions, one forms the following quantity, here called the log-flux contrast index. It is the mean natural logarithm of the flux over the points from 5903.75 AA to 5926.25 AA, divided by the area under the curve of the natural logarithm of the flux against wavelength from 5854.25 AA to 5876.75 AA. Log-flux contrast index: 0.0435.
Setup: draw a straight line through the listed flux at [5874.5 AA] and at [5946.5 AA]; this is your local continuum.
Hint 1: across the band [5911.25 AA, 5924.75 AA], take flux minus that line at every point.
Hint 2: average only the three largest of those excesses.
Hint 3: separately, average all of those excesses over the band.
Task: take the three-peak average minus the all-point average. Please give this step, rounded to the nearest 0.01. 0.49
